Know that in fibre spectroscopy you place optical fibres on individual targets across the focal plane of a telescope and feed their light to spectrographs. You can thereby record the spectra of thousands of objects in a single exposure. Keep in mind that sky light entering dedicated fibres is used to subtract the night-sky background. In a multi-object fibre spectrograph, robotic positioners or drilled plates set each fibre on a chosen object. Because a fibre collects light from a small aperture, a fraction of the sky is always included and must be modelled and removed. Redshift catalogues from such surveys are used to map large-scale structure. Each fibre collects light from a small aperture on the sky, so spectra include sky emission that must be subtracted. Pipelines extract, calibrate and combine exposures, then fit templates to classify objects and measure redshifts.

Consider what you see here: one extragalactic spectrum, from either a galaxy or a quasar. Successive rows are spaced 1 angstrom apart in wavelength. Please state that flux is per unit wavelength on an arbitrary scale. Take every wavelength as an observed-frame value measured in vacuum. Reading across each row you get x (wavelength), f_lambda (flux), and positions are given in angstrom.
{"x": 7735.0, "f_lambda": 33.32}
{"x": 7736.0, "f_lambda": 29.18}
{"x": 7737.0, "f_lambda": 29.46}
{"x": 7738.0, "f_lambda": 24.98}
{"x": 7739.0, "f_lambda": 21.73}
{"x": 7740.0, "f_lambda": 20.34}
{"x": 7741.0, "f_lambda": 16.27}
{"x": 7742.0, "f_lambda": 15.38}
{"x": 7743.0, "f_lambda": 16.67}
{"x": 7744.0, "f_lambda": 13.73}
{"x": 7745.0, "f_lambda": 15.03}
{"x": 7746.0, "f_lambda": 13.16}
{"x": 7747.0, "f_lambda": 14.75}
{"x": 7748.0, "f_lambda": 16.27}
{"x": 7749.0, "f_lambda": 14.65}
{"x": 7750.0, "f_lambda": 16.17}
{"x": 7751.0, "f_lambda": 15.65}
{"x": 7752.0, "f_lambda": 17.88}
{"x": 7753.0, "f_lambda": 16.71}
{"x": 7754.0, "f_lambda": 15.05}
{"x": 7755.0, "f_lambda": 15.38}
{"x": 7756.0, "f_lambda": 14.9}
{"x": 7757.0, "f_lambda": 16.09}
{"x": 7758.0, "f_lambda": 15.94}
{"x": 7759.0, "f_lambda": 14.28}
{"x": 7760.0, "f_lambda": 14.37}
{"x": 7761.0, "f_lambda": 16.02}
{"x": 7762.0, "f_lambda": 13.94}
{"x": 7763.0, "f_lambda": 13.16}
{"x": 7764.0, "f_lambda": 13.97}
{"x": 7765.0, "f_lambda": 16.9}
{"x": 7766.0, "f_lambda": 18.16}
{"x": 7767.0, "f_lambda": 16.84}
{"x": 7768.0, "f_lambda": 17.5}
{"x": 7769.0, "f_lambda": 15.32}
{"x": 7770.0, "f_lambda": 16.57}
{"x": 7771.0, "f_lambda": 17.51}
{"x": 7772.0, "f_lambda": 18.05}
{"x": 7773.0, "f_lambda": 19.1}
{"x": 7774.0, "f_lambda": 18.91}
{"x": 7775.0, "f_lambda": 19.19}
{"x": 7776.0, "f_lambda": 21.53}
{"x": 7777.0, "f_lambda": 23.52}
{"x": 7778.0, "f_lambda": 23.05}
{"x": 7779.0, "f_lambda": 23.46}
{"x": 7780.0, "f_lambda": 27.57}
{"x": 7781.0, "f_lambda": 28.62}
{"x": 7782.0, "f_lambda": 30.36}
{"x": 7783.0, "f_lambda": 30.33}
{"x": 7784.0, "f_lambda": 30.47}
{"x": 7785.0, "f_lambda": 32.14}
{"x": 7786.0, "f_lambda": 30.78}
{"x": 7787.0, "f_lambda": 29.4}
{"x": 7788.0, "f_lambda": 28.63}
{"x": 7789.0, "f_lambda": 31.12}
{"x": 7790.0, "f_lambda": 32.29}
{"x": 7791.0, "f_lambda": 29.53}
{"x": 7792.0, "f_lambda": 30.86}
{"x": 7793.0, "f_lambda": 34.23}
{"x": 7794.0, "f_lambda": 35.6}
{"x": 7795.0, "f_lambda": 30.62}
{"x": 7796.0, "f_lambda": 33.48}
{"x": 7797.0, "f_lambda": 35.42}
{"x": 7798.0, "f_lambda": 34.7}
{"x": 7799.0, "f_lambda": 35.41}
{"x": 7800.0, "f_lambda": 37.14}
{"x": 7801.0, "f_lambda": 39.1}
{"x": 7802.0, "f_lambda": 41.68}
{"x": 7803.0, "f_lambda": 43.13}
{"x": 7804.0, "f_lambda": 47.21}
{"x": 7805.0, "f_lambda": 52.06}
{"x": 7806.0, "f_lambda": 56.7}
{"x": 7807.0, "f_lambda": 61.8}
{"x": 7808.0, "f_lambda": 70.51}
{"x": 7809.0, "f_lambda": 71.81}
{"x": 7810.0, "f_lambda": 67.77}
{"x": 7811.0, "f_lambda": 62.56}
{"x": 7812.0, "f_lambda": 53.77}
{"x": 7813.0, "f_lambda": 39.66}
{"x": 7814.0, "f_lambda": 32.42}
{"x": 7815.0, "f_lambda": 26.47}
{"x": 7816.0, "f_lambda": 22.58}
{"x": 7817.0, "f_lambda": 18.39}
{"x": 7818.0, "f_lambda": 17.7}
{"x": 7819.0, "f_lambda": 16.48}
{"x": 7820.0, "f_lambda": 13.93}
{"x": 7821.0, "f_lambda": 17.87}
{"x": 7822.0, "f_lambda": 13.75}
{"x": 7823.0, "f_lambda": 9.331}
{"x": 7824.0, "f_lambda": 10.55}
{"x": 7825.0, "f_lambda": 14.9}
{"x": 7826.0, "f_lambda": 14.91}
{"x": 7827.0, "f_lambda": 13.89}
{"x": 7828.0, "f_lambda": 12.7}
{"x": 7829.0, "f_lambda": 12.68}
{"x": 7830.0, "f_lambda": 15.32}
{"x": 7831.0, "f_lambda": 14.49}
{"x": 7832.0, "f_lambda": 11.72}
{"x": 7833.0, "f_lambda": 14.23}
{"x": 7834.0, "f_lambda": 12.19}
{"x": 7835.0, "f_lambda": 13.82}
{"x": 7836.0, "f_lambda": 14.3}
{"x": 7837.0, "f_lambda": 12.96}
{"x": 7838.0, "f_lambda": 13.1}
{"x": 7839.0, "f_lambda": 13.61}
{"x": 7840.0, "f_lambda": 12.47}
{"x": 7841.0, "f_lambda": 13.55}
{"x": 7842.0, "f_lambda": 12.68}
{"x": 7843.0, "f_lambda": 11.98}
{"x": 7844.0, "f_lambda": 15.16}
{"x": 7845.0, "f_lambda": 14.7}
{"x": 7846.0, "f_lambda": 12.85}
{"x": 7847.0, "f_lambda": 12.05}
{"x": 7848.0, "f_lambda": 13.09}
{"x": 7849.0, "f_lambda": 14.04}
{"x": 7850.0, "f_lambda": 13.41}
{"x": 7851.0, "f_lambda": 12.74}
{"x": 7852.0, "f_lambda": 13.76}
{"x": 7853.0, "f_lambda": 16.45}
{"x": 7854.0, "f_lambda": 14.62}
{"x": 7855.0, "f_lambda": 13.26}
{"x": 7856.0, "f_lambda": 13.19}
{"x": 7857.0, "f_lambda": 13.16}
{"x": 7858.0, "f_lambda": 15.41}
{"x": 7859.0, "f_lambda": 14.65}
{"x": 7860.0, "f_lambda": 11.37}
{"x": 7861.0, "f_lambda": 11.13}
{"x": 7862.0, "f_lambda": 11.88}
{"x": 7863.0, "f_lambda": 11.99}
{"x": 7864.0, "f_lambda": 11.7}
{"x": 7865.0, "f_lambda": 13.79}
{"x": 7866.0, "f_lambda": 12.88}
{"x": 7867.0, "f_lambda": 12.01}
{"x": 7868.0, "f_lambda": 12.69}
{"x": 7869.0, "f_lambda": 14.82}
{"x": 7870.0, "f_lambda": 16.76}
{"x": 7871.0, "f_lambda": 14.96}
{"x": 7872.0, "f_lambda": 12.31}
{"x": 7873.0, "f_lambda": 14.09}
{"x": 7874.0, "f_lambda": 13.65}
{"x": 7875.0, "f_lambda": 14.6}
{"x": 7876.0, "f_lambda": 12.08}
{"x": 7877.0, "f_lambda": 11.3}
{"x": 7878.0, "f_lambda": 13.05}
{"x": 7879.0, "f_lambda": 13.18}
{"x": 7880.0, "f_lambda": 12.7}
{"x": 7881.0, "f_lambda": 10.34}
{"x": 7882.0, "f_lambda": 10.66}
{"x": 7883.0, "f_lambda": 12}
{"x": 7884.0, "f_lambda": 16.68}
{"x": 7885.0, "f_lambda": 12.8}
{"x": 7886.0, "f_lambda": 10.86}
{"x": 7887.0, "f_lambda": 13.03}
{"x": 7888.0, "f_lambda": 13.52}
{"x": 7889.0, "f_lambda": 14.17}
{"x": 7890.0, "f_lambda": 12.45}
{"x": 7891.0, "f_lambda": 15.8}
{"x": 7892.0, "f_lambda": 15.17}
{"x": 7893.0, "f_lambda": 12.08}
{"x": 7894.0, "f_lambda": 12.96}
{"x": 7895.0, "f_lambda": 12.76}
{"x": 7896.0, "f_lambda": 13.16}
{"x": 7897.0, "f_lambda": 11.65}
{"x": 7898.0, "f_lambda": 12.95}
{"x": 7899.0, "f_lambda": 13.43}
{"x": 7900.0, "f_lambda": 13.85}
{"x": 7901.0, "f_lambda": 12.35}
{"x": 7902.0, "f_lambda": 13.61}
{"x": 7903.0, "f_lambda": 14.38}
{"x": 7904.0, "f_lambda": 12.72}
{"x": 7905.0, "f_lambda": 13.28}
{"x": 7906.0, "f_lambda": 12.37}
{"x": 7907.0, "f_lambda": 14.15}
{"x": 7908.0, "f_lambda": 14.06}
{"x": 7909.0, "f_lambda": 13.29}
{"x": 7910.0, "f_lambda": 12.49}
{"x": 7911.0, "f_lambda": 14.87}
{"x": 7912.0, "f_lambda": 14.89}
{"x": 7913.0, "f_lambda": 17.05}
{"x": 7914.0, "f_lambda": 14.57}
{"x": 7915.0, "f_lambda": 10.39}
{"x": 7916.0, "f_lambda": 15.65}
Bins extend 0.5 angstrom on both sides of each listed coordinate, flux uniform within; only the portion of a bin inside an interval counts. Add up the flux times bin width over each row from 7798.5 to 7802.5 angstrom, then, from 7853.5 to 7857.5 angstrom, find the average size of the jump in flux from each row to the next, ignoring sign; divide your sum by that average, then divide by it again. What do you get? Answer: 647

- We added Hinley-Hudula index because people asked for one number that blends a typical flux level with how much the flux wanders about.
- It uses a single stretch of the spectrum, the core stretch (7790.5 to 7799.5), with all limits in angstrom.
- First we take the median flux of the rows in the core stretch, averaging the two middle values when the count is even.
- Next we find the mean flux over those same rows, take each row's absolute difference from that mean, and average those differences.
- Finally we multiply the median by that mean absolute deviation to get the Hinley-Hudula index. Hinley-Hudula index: 68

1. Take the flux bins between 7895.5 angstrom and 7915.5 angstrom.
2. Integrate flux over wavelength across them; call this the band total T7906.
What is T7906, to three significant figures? 270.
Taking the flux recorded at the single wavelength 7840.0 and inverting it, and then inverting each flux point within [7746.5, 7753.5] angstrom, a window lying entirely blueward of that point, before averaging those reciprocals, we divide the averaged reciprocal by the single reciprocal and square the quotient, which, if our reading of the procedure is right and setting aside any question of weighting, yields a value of 0.61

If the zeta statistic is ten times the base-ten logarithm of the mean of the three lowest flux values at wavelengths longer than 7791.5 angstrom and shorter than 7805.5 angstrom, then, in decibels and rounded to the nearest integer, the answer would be 15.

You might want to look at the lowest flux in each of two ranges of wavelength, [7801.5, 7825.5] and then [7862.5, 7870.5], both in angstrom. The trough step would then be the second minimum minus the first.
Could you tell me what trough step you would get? 2.4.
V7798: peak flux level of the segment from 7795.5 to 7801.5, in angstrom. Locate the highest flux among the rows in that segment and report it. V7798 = 39.1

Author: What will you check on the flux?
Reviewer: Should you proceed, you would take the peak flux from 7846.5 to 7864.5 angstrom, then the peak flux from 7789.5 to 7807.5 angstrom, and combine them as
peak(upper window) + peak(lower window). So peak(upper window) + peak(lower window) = 78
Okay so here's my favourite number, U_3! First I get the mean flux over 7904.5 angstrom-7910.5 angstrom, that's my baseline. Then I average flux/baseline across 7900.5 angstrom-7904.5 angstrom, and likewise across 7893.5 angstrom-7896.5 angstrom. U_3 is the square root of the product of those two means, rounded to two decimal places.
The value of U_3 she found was 0.99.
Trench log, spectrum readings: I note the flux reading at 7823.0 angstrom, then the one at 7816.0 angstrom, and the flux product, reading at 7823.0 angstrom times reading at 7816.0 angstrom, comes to 211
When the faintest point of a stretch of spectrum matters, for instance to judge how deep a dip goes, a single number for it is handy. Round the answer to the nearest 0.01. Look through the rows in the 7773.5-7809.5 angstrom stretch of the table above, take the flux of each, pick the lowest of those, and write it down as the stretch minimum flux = 18.91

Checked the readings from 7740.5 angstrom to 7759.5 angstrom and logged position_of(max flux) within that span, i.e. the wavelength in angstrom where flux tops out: 7752.0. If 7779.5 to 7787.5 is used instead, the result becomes 7785.0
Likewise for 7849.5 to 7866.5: 7853.0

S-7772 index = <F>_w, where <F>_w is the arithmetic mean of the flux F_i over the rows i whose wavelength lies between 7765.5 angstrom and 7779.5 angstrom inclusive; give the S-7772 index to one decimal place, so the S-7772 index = 19.2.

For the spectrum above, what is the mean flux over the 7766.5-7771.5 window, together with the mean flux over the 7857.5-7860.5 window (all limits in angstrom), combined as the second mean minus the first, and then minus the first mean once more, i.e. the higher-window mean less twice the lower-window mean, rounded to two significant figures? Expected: -20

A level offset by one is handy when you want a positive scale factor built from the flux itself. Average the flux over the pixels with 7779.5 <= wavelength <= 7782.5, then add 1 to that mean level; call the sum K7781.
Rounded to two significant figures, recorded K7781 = 30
